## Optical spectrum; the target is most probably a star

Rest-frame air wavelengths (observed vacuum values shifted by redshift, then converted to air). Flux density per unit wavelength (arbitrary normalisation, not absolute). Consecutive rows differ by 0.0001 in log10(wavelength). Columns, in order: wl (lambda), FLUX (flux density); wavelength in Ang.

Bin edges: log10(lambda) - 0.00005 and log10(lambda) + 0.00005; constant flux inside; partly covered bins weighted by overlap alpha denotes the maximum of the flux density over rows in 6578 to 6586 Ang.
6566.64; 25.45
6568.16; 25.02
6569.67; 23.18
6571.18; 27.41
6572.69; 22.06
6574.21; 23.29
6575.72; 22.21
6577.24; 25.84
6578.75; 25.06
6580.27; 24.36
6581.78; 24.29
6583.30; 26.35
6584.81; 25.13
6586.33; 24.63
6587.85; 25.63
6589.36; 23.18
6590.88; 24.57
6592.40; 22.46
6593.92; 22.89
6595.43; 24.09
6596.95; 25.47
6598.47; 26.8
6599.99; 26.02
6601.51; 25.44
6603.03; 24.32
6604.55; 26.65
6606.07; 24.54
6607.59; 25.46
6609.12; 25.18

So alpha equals 26.35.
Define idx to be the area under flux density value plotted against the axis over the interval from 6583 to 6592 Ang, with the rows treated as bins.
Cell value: 223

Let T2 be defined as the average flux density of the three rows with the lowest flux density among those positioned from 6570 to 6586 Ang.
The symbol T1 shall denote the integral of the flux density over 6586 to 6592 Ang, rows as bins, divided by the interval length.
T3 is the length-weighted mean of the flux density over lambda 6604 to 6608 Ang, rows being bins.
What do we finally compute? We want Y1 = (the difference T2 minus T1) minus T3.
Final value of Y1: -27.4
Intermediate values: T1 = 24.4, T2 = 22.5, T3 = 25.51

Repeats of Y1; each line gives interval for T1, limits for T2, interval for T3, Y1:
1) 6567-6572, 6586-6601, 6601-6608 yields -27.6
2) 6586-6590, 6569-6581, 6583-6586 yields -27.6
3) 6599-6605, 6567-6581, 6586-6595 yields -27.0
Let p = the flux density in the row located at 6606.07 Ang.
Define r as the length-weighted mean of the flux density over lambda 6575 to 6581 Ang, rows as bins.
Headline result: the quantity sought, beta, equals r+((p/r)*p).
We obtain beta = 49.1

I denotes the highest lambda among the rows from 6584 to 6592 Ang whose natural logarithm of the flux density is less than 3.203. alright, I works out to 6590.88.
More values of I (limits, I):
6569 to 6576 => 6575.72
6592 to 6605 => 6603.03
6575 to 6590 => 6589.36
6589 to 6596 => 6595.43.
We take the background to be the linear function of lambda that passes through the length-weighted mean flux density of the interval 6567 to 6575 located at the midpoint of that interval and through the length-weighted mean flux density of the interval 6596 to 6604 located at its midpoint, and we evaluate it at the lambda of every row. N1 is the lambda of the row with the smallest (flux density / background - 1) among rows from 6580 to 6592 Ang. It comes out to 6589.36 Ang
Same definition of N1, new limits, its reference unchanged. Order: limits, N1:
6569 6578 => 6572.69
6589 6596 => 6592.40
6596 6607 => 6603.03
